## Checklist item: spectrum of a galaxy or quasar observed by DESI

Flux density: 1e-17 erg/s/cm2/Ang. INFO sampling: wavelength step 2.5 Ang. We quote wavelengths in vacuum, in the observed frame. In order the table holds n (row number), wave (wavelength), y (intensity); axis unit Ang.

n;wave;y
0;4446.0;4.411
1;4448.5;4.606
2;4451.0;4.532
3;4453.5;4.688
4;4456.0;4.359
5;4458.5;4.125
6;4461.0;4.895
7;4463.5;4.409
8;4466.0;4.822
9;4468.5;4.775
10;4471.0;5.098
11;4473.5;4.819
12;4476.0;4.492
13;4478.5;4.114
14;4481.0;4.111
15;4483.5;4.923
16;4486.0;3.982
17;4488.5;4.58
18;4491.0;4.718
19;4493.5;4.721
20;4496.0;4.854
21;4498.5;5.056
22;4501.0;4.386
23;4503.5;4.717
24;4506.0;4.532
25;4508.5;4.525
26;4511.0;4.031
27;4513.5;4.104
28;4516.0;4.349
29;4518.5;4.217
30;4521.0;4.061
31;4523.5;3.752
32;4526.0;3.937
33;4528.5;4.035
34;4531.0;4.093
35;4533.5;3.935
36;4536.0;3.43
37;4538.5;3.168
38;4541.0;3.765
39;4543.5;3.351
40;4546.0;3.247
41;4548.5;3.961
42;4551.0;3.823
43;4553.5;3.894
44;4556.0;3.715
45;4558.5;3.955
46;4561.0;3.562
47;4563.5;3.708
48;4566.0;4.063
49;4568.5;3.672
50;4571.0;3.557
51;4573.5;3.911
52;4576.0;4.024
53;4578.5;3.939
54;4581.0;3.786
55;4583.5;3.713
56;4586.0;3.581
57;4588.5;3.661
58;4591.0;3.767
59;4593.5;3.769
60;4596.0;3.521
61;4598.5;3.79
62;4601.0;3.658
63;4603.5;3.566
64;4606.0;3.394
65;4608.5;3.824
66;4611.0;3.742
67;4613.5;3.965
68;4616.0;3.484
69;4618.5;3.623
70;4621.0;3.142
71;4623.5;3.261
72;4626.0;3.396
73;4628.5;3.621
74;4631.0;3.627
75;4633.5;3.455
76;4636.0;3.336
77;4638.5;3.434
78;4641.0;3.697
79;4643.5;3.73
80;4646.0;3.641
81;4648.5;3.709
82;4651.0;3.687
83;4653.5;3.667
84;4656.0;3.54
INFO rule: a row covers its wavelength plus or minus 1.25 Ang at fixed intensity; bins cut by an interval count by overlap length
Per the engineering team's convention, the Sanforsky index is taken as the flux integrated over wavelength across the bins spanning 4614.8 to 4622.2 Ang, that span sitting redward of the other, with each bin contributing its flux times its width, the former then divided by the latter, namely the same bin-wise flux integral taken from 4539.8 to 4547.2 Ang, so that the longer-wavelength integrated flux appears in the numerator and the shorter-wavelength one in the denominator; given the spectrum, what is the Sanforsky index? 0.99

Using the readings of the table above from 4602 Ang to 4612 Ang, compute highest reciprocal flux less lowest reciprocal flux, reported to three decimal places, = 0.033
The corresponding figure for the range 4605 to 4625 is 0.066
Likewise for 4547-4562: 0.028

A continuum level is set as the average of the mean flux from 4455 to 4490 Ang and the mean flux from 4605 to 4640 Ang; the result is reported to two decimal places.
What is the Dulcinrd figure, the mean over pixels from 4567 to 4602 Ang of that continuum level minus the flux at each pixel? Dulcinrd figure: 0.29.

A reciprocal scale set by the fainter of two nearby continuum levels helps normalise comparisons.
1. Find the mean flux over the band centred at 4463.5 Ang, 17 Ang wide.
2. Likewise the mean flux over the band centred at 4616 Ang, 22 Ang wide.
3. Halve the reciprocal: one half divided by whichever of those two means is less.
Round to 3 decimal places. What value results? 0.141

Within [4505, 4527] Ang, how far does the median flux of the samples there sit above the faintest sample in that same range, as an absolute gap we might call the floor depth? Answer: 0.35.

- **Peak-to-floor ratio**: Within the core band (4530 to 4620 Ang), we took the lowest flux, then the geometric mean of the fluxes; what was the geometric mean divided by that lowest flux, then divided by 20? 0.0585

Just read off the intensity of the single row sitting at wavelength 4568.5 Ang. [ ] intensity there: 3.672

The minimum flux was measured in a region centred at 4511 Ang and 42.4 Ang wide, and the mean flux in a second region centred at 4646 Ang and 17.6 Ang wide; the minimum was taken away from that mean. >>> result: -0.10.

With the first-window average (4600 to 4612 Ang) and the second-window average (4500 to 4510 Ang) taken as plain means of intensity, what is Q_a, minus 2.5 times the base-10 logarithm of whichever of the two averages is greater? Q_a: -1.64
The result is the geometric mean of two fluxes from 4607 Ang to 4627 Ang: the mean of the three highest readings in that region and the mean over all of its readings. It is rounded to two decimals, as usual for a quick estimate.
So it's 3.70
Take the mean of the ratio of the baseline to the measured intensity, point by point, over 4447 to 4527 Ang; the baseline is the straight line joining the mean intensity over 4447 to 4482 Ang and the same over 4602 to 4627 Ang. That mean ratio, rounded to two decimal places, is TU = 0.99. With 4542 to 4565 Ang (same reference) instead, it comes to 1.08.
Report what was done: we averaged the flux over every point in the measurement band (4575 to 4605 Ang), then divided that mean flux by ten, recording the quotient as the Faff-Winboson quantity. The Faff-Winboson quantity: 0.37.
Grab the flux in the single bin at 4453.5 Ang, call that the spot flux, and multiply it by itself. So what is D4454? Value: 22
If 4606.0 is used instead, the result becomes 12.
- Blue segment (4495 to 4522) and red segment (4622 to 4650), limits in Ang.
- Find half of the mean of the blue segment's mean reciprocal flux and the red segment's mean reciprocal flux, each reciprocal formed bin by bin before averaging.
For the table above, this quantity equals 0.127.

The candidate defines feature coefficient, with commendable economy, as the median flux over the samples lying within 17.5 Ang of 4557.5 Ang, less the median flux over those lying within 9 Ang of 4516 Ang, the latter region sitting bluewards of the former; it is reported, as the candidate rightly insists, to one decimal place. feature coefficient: -0.4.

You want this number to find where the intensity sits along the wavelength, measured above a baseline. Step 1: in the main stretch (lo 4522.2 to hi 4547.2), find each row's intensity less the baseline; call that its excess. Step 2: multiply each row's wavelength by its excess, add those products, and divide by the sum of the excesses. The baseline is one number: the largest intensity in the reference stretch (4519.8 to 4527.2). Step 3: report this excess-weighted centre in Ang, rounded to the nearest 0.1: 4539.0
